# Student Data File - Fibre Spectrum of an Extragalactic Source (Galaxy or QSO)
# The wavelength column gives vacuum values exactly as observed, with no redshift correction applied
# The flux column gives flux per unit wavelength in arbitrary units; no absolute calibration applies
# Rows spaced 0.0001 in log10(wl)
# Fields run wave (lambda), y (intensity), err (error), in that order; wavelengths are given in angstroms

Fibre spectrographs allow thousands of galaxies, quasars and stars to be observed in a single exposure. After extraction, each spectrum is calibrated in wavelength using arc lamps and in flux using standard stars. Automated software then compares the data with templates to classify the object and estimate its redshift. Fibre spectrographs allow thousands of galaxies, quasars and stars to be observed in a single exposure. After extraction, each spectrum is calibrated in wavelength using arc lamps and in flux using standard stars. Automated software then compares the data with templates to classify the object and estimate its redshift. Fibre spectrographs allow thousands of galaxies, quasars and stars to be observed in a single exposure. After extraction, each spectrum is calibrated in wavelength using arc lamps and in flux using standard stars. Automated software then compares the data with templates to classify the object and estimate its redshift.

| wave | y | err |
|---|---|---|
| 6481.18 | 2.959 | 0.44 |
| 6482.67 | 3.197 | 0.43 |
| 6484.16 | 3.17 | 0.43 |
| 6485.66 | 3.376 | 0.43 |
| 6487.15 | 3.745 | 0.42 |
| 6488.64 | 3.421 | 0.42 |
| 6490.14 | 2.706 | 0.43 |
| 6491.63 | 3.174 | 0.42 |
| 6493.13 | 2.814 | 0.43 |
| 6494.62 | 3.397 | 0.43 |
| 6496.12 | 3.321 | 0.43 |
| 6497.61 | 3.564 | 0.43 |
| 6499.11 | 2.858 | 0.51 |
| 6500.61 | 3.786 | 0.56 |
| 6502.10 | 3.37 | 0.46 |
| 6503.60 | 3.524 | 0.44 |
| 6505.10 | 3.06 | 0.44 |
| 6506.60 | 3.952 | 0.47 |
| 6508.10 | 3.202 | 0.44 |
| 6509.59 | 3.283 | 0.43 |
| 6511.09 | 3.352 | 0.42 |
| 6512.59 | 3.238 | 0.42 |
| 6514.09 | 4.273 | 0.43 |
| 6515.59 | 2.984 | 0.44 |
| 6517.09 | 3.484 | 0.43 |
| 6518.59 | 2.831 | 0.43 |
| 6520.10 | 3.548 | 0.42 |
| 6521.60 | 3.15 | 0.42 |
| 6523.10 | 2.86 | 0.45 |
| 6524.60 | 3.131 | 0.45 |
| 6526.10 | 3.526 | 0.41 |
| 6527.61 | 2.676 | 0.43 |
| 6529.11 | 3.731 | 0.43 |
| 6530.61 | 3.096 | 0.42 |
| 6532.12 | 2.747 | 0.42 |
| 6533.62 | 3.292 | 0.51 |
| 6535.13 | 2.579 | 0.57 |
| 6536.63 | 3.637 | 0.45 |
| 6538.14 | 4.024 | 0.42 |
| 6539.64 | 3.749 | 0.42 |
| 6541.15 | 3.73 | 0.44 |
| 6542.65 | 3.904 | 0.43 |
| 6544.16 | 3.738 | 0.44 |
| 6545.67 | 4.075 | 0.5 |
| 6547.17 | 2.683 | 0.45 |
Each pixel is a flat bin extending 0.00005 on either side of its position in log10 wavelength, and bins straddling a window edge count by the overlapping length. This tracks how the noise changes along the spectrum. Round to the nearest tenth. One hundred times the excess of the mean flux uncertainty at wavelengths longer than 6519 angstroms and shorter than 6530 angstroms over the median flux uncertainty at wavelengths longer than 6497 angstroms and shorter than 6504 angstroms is -3.0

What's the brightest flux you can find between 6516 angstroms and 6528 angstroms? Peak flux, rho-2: 3.548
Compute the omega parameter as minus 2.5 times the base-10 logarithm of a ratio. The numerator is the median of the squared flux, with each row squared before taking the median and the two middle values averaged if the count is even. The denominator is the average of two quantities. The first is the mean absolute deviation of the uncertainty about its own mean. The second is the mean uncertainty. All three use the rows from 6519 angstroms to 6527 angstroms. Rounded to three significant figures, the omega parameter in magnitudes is -4.12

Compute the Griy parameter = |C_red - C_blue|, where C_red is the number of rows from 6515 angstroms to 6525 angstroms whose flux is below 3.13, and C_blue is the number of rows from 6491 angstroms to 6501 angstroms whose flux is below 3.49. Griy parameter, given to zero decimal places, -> 2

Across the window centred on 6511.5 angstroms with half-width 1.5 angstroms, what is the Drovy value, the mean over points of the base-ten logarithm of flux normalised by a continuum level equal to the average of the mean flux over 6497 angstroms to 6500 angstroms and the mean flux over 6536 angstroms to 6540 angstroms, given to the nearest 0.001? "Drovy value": -0.027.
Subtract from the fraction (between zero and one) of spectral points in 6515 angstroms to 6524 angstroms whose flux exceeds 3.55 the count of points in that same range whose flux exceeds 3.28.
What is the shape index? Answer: -2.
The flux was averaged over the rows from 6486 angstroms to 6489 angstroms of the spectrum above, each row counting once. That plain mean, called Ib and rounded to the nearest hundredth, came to 3.58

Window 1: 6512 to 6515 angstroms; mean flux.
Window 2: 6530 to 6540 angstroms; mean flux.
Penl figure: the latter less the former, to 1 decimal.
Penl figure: -0.5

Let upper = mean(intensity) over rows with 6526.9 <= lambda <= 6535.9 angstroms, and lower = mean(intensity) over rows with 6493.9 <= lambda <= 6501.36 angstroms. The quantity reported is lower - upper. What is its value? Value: 0.4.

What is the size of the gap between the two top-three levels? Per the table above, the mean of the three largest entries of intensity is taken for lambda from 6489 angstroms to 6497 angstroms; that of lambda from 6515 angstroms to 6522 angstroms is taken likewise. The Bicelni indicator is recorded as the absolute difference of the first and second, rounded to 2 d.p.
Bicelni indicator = 0.10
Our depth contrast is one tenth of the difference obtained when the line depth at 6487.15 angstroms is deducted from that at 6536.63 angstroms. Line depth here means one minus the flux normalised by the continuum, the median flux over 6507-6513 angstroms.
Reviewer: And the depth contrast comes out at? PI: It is 0.00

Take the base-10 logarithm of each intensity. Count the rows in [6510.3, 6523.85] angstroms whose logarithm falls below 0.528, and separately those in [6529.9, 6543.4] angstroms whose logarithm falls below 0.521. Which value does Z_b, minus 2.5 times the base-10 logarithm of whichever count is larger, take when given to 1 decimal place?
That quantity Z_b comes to -1.9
